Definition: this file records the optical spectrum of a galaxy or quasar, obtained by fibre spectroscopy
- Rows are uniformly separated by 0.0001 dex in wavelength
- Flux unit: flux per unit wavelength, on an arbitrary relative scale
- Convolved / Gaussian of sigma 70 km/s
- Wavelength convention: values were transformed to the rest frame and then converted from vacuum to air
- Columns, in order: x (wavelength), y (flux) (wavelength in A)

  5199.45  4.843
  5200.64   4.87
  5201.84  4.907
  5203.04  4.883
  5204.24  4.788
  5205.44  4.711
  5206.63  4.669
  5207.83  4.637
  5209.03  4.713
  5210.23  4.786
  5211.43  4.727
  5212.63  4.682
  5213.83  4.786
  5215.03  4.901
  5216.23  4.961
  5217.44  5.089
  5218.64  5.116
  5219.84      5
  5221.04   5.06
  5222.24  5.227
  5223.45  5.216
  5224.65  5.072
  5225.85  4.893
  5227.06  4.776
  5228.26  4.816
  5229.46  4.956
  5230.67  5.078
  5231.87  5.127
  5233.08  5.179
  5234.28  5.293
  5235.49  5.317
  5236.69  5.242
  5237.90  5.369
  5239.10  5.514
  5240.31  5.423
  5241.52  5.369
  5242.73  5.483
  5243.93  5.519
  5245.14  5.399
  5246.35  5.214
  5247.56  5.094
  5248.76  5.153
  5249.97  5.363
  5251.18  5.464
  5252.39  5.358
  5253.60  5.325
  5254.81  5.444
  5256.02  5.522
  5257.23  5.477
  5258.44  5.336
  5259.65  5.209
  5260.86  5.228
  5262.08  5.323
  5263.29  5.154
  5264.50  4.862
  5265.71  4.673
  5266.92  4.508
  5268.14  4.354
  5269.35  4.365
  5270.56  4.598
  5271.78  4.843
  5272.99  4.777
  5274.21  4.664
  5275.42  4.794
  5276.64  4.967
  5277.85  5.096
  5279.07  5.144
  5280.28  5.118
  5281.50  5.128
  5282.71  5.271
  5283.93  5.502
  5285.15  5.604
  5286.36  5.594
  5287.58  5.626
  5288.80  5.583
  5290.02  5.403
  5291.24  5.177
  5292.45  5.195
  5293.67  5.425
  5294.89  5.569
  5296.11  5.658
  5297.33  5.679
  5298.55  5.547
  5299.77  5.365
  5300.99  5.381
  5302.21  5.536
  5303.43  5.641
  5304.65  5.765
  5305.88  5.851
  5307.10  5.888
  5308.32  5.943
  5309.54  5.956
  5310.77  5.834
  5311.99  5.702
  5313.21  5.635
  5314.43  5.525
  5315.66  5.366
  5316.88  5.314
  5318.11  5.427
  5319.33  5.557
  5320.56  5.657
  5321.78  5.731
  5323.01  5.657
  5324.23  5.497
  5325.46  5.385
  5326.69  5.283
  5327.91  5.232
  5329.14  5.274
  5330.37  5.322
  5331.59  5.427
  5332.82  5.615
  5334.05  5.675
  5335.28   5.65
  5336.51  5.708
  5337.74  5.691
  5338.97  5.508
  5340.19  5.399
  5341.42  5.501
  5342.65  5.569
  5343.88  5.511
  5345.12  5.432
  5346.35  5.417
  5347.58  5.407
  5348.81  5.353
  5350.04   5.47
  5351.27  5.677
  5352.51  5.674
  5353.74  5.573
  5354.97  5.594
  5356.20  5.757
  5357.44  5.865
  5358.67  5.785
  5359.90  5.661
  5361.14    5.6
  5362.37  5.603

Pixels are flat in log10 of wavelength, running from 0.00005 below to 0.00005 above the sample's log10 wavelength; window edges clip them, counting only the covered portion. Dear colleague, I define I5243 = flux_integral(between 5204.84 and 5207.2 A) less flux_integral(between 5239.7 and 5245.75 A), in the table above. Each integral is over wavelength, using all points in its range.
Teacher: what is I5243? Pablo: -22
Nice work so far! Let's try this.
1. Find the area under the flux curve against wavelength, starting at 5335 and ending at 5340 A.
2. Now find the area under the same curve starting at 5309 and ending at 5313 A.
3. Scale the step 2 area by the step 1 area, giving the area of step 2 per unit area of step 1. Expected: 0.8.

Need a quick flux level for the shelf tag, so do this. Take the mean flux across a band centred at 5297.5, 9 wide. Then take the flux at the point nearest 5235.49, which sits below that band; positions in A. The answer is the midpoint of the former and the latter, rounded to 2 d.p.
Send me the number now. 5.42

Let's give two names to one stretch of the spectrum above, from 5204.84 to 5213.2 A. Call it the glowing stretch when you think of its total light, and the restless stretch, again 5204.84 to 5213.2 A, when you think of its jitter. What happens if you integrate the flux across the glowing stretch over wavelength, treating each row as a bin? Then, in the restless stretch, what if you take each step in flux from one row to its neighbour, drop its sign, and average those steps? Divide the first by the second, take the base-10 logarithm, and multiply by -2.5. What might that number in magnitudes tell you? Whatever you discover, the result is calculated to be -7.15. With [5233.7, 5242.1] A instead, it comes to -6.80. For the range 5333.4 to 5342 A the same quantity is -6.92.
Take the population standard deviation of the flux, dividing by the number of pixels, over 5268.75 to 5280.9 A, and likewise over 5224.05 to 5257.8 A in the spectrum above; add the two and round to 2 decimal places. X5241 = 0.45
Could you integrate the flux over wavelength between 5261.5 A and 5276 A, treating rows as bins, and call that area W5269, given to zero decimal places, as 69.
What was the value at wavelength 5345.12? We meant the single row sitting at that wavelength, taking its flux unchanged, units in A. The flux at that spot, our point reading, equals 5.432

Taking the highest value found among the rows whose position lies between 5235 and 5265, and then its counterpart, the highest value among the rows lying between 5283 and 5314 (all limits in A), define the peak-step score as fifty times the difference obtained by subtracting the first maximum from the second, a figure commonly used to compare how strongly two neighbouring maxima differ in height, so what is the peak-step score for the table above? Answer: 22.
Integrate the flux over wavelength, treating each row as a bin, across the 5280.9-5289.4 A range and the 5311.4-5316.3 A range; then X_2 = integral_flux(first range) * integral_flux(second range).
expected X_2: 1268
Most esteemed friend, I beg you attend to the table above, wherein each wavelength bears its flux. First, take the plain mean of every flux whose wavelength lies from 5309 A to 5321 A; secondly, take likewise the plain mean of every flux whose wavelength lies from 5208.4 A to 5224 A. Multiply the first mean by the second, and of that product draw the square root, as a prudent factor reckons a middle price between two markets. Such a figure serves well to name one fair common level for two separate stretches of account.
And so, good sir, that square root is 5.26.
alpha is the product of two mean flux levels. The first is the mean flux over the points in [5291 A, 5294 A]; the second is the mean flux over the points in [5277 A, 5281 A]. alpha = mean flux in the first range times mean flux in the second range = 27.0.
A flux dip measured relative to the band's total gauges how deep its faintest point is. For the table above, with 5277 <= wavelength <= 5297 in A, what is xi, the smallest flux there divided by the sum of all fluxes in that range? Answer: 0.059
